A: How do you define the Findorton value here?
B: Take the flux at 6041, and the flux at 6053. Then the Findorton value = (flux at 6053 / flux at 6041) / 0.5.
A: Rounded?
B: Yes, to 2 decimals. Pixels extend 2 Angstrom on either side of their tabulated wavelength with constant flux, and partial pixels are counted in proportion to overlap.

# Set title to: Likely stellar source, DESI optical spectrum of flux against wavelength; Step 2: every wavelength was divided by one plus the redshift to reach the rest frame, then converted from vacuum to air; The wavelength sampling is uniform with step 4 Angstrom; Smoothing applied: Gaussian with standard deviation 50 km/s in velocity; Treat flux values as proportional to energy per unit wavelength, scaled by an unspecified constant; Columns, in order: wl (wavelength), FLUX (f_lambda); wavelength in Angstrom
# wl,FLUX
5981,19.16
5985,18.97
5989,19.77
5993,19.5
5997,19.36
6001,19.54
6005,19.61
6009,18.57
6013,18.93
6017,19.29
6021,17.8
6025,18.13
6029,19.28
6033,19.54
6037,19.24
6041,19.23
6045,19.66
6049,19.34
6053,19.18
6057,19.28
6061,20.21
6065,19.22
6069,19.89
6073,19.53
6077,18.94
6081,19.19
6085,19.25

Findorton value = 1.99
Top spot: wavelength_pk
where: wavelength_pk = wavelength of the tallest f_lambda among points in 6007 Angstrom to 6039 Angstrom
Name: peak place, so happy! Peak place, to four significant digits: 6033 Angstrom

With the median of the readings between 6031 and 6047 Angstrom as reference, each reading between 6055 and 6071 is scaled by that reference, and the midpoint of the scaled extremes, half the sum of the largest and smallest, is 1.02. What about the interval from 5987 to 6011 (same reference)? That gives 0.99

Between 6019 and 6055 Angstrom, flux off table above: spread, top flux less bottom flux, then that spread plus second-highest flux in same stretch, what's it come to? 21.4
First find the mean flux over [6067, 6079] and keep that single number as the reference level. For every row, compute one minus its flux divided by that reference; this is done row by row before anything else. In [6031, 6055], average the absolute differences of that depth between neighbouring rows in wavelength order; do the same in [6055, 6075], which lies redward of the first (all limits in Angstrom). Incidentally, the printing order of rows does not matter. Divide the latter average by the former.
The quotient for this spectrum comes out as 3.02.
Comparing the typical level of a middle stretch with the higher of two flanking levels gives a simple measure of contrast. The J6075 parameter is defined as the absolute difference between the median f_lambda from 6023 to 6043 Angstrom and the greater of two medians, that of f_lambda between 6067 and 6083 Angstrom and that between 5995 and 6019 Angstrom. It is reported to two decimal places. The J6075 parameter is 0.12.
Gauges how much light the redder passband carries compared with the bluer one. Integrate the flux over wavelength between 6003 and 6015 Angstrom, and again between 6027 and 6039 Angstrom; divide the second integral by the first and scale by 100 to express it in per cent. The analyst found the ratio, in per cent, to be 101.7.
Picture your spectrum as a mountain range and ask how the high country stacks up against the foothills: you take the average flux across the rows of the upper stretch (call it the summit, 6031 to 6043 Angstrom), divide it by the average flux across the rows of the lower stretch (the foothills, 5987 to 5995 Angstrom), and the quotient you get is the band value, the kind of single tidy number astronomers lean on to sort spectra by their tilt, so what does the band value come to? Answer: 0.98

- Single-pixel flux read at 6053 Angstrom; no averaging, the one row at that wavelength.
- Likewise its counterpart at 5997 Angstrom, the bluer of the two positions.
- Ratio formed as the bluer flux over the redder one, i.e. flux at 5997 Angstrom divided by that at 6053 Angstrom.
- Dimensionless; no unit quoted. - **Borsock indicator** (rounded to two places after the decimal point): 1.01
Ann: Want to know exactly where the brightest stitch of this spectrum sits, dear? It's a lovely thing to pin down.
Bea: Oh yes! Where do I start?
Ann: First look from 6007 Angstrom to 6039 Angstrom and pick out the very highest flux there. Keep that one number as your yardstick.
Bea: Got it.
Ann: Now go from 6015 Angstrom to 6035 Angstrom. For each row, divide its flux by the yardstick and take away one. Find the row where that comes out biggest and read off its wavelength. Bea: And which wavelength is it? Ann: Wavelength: 6033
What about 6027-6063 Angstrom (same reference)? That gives 6061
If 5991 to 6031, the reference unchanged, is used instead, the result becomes 6005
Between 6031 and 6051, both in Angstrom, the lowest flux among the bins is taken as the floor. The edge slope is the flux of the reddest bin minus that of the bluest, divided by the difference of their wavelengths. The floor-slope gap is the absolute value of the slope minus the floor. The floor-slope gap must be 19.2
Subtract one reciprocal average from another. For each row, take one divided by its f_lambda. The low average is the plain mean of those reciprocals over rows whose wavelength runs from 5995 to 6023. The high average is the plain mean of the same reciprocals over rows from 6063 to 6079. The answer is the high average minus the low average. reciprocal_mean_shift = -0.0011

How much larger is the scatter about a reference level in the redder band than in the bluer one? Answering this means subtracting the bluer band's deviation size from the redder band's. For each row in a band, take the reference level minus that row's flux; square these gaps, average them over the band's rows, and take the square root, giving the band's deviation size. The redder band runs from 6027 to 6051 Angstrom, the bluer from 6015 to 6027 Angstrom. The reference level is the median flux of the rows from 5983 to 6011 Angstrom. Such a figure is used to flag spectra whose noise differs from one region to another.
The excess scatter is -1.1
